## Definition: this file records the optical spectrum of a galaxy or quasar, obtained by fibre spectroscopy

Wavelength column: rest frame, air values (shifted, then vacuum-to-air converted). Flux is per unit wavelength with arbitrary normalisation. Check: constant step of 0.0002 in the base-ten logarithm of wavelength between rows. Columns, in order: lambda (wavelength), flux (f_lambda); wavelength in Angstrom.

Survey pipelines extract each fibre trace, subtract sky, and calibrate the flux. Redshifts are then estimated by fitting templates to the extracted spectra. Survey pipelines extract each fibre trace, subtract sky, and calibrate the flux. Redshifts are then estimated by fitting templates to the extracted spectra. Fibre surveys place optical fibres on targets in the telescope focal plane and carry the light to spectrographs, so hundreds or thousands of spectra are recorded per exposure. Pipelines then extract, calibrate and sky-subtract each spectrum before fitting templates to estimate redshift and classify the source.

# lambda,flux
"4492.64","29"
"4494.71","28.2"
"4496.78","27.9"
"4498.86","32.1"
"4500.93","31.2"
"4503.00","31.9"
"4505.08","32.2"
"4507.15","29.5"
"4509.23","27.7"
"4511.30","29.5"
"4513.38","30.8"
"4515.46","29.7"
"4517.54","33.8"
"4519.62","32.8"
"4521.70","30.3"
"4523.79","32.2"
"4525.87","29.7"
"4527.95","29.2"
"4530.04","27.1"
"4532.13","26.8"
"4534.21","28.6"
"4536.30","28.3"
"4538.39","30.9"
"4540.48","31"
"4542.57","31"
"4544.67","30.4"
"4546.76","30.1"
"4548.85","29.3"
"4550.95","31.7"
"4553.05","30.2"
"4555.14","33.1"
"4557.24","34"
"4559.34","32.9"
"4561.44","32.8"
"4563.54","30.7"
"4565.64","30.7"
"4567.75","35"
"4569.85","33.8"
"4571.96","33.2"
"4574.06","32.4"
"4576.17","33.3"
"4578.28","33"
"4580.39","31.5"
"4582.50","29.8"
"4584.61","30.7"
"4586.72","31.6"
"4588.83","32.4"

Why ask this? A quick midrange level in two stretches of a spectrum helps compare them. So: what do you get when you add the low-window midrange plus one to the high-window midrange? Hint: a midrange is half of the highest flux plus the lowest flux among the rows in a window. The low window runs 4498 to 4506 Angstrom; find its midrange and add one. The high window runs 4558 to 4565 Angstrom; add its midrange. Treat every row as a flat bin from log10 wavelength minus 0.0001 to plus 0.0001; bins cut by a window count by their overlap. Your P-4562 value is 64.5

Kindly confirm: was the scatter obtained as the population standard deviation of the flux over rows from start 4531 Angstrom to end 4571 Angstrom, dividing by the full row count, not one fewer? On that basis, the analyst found 2.05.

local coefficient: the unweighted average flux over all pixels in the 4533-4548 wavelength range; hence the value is 30.0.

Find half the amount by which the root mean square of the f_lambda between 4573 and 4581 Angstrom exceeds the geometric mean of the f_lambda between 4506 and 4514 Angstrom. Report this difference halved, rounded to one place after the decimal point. 1.6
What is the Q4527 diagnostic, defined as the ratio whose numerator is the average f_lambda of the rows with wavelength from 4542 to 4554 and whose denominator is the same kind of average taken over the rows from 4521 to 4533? 1.04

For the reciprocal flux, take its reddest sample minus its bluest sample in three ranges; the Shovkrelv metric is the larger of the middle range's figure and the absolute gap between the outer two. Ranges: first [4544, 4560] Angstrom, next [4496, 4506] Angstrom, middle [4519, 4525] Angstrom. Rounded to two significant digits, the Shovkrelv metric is 0.0023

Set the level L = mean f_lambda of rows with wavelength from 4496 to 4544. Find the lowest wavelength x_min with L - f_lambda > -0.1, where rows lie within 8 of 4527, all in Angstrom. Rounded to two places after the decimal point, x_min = 4525.87 Angstrom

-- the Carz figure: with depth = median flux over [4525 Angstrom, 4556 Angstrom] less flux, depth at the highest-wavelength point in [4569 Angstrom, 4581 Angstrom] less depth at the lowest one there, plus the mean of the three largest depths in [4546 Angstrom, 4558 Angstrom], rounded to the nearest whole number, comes 3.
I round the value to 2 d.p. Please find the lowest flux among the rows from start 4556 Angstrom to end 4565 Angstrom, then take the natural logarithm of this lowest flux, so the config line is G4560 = 3.42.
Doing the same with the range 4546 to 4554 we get 3.38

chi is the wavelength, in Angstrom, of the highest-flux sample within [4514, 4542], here 4517.54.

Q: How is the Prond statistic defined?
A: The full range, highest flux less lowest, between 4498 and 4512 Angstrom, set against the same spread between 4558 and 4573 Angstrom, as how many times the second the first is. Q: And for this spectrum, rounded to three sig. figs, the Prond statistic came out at 1.05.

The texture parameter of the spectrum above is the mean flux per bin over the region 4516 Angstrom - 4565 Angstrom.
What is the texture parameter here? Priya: 30.7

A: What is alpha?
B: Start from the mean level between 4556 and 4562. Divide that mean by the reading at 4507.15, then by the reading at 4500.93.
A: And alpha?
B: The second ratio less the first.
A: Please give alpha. -0.06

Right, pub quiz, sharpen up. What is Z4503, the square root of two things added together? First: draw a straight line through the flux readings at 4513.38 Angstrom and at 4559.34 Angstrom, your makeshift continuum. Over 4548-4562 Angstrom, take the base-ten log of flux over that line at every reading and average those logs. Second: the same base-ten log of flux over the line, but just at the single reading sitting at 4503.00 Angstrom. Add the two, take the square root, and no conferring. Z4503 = 0.11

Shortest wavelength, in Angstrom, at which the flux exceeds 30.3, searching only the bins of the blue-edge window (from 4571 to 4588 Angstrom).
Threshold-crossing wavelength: 4571.96 Angstrom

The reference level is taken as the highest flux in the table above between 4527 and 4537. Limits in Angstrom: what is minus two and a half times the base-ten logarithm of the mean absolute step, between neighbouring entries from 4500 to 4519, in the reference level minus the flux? -0.59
